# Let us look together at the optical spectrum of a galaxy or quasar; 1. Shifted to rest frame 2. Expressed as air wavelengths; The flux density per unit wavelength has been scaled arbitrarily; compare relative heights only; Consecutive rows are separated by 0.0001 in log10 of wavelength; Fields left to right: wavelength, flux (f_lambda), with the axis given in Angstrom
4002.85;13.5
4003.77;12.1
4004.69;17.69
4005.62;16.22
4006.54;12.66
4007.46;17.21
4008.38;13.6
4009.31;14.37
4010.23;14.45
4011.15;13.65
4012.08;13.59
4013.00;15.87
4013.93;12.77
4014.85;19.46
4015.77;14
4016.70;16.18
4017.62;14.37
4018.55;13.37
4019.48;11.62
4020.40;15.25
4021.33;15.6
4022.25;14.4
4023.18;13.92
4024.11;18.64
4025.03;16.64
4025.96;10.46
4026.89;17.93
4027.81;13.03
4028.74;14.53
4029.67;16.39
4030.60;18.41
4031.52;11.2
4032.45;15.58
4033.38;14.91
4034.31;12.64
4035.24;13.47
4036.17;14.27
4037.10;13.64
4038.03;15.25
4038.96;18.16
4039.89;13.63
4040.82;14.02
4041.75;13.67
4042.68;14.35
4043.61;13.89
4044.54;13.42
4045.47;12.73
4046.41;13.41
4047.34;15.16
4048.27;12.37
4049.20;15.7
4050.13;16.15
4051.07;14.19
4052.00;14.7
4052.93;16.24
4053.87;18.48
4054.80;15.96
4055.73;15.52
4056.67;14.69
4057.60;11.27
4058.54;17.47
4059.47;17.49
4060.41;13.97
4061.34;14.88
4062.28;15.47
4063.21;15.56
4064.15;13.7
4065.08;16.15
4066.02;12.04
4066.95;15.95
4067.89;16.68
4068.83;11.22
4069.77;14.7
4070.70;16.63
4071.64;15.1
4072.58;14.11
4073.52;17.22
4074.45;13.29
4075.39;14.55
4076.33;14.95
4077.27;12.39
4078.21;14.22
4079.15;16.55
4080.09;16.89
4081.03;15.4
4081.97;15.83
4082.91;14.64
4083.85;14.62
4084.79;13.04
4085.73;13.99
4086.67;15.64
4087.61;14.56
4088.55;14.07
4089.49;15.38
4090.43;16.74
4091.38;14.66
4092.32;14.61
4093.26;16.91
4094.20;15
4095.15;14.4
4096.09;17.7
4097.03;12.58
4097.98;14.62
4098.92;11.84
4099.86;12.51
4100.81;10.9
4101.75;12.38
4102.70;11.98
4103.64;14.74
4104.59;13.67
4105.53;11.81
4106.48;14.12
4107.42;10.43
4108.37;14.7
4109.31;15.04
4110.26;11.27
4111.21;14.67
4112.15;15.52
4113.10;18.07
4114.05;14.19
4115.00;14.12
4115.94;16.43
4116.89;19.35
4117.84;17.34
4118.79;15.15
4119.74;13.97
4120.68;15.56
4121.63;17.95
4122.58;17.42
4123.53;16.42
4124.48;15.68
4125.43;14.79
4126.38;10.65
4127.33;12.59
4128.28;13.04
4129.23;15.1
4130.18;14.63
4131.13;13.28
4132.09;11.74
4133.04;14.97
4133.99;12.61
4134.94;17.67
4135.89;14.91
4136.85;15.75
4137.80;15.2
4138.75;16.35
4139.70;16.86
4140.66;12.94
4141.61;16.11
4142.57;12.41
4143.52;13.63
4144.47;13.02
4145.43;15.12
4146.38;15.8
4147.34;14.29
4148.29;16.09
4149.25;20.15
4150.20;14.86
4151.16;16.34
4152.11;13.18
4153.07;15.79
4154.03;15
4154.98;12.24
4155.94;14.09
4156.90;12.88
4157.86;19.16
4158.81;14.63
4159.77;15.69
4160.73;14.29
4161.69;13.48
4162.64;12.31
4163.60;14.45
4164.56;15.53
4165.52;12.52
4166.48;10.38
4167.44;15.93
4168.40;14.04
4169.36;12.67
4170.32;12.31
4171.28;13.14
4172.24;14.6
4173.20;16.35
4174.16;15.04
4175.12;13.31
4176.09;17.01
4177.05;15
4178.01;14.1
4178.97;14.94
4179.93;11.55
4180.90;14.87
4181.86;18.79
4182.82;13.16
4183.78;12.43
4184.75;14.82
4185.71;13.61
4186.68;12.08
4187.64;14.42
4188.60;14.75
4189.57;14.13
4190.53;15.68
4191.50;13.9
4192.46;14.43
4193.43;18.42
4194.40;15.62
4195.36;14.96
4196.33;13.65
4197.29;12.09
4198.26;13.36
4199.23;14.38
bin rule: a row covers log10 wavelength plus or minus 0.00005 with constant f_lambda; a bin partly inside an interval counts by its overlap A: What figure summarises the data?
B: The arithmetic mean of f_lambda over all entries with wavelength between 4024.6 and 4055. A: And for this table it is 14.7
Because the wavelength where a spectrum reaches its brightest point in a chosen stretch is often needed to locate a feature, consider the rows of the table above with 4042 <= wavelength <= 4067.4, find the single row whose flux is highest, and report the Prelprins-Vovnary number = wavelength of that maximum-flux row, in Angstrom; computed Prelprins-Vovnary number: 4053.87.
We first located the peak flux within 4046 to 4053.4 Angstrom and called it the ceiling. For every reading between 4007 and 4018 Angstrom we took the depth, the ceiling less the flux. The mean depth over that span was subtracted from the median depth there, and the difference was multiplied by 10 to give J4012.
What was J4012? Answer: 5.9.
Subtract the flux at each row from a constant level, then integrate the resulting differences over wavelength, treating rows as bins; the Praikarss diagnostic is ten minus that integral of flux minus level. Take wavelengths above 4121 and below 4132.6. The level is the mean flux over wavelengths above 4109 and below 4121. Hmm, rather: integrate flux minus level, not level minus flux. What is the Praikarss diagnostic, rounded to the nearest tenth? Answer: 21.4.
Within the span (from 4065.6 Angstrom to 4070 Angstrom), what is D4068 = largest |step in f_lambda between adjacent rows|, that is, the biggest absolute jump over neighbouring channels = 5.5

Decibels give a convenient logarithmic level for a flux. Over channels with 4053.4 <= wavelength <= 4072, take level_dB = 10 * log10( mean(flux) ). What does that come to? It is 11.80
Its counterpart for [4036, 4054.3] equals 11.66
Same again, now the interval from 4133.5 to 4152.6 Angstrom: 11.81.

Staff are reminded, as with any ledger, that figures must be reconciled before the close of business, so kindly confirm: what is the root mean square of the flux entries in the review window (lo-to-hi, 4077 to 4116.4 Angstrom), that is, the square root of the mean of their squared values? 14.5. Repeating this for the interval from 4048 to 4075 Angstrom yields 15.2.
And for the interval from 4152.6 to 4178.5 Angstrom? 14.4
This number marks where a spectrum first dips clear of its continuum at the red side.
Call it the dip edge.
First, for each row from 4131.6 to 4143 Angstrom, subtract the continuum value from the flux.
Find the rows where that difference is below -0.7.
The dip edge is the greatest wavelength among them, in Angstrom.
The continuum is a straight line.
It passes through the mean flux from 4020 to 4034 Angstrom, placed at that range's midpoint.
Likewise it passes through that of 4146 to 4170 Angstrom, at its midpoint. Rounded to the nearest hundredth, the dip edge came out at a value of 4142.57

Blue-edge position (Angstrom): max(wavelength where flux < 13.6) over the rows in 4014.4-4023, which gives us 4019.48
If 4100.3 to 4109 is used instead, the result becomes 4107.42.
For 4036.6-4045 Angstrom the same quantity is 4044.54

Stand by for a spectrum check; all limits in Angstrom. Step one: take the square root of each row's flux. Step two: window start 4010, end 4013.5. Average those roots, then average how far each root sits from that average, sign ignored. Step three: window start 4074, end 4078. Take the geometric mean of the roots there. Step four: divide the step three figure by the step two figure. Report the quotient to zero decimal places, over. 37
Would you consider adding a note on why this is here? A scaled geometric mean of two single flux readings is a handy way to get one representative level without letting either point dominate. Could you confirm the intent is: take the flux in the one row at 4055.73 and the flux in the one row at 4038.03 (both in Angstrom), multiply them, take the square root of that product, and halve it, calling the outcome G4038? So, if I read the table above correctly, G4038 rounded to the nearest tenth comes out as 7.7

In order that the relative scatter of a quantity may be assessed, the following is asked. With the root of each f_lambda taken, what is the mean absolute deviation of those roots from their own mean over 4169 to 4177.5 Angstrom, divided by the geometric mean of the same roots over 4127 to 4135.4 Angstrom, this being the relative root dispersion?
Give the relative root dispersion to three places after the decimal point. 0.048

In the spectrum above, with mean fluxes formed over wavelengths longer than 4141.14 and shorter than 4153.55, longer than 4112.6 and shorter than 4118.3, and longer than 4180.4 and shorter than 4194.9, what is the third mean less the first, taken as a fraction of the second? -0.024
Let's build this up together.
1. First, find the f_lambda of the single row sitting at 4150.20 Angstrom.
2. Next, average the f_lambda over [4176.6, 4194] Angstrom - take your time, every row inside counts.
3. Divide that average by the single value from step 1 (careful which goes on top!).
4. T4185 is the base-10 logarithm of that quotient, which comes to -0.01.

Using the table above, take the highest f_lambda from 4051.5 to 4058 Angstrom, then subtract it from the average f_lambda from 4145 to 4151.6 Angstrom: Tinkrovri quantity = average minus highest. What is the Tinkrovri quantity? -2.4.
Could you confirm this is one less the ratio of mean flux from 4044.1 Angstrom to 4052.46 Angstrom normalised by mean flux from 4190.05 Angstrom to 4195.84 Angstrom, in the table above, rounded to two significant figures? 0.084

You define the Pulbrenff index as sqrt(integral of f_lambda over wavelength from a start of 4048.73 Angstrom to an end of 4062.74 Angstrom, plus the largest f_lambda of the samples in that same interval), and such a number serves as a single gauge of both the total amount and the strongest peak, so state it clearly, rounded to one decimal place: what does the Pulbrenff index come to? 15.3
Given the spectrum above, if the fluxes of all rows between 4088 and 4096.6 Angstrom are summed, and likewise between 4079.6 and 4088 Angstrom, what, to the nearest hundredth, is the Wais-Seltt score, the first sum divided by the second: 1.04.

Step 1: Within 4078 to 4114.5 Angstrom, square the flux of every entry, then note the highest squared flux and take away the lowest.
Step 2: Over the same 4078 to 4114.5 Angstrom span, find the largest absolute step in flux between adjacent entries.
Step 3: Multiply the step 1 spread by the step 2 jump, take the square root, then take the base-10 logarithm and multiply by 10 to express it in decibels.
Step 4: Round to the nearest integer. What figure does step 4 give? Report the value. 15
